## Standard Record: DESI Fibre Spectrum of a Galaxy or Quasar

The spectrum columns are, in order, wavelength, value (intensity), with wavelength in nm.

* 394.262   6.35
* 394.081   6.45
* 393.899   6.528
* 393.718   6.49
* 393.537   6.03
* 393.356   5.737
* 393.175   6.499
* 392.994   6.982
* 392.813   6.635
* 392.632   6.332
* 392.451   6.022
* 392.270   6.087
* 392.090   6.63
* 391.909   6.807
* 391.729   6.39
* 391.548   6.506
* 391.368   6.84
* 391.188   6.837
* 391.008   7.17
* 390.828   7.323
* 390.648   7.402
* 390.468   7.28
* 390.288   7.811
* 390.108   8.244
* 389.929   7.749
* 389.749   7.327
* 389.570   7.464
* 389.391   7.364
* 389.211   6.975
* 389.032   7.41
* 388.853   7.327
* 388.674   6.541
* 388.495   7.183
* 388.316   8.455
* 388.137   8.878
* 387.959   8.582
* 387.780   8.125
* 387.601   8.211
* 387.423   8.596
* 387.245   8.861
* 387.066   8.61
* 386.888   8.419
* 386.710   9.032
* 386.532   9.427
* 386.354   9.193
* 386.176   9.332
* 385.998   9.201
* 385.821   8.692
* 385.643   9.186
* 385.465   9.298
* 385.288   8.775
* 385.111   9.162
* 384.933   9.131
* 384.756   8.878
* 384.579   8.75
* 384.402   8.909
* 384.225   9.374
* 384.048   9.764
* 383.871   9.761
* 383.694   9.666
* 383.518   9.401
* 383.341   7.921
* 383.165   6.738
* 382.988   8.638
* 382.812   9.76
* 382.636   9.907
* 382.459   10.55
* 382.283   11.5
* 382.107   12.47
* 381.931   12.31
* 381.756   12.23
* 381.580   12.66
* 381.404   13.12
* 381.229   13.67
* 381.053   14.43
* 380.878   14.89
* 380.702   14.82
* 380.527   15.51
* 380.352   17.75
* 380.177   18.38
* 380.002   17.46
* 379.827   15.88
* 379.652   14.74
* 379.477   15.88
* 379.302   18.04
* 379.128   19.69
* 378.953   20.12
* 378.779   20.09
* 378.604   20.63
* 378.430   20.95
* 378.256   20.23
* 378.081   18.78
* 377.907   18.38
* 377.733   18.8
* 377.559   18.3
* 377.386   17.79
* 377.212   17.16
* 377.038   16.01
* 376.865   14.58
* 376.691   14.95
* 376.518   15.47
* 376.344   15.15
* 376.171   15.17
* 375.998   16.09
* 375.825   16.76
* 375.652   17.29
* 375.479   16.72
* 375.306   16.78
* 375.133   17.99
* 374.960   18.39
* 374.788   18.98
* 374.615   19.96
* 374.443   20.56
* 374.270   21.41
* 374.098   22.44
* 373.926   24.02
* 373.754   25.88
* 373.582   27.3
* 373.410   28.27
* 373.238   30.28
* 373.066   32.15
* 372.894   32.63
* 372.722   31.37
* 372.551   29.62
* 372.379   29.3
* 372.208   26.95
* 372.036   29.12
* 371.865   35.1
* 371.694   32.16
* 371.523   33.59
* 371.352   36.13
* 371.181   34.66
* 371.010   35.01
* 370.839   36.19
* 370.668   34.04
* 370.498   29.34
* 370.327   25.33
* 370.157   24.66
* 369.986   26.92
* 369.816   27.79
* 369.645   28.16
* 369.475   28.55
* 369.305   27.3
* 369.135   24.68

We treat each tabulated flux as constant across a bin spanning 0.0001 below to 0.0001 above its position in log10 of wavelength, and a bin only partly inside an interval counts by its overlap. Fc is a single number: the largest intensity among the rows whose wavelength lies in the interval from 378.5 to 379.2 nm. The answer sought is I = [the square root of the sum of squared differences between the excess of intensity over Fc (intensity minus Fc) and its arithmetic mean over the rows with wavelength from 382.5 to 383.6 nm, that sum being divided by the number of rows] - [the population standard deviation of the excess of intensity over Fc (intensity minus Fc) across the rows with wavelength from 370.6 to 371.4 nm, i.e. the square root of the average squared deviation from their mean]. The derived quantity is 0.3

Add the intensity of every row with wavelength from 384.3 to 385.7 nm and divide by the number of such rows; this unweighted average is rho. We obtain 9.0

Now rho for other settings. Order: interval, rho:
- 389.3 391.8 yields 7.3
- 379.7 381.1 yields 16.1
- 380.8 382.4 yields 13.0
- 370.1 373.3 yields 31.5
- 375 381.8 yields 16.8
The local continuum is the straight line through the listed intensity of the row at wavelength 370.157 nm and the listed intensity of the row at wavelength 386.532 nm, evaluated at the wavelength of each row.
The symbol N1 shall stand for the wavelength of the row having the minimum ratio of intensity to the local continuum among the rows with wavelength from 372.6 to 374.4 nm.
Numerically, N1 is 374.270 nm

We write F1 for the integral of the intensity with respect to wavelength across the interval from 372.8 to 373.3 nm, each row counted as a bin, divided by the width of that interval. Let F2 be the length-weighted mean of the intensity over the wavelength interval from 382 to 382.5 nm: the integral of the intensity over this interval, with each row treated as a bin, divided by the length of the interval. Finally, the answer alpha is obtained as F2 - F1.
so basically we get -20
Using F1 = 32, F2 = 12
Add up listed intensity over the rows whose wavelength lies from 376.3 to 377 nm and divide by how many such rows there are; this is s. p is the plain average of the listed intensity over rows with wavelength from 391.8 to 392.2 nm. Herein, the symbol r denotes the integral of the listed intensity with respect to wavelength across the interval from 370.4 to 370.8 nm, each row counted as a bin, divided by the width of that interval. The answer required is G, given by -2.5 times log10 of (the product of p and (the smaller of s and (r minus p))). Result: -5.0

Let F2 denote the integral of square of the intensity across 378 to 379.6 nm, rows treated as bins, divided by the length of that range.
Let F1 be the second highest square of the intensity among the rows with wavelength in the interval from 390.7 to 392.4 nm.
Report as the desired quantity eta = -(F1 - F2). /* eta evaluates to 323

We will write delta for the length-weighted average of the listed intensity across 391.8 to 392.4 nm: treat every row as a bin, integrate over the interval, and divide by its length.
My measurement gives 6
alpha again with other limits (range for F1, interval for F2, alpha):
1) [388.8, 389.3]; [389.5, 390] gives 0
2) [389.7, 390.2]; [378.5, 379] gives 13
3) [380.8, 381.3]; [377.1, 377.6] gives 3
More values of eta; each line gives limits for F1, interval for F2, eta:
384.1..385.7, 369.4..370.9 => 760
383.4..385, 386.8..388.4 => -23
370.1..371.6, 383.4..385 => -1219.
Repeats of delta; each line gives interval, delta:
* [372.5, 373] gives 31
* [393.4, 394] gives 6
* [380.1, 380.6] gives 17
